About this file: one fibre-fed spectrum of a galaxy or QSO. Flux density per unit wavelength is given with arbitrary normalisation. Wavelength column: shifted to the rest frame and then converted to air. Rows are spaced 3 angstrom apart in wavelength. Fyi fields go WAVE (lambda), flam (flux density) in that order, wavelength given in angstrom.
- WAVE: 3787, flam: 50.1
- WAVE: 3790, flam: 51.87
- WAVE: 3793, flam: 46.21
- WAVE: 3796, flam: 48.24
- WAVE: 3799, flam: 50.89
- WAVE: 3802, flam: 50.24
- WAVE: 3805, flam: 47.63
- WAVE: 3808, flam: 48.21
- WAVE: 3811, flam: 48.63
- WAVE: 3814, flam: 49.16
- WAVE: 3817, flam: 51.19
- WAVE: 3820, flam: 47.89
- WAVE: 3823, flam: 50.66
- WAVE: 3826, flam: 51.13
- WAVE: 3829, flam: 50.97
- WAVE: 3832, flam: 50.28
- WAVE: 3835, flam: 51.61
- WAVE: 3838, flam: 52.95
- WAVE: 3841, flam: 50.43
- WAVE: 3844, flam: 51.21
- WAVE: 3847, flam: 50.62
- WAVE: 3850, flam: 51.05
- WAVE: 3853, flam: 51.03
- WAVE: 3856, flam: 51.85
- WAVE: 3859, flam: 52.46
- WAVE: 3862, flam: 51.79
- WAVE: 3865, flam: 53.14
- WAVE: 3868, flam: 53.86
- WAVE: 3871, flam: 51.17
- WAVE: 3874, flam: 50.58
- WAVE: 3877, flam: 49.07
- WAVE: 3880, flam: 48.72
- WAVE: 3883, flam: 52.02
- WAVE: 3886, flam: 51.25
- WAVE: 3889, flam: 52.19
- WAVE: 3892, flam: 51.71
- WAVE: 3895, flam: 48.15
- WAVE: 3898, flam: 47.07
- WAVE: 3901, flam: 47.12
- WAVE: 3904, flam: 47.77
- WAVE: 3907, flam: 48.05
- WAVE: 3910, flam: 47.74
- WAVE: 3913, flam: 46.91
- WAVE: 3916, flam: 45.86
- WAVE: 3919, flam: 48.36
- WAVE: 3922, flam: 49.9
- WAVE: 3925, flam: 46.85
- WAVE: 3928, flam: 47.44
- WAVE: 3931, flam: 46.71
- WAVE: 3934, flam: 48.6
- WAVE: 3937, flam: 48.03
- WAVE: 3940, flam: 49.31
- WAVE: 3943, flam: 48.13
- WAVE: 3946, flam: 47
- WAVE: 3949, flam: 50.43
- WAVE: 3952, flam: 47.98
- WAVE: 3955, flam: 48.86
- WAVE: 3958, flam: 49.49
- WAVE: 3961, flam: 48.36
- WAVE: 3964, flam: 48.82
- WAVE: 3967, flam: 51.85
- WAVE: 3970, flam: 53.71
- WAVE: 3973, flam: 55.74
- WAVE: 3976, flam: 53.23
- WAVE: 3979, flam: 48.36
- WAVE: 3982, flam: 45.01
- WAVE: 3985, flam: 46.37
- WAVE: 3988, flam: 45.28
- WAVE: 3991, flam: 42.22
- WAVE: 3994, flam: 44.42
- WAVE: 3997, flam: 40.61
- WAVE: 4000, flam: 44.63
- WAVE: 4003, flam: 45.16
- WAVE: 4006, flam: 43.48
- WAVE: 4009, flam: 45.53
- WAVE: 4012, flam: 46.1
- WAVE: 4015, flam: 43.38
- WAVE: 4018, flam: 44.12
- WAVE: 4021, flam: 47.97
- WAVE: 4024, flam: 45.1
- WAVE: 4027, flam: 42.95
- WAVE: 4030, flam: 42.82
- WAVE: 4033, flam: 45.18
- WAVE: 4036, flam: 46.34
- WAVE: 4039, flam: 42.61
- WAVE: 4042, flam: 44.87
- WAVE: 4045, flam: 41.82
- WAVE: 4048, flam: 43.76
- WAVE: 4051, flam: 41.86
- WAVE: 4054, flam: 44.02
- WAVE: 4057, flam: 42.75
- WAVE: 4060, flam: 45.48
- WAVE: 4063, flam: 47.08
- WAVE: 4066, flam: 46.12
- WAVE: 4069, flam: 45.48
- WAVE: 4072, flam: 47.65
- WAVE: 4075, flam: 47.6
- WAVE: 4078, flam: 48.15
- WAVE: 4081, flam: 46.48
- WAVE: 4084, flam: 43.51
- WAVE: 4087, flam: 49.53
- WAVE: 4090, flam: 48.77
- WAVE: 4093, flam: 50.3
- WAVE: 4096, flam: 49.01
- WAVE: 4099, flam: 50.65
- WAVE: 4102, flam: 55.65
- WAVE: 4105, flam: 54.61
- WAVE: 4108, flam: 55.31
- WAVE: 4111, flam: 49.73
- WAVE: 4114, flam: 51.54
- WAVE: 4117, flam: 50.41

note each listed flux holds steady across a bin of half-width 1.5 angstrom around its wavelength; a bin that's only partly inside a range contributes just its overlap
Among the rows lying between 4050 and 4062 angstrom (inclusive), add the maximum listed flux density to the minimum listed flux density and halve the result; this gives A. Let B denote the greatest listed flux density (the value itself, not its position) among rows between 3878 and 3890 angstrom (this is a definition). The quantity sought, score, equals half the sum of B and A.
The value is 48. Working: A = 43.7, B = 52.19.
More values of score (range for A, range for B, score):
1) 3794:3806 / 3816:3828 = 50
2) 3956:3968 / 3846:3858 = 51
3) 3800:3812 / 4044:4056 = 46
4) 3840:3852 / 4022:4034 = 48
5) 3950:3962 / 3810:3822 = 50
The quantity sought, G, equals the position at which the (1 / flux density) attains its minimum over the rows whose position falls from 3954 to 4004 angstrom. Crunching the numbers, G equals 3973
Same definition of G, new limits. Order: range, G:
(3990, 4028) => 4021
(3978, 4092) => 4087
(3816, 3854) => 3838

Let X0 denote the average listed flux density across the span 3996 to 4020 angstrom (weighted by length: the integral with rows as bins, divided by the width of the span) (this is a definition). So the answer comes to 44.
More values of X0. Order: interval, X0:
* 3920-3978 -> 49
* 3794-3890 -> 51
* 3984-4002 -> 44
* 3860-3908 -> 50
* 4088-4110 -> 52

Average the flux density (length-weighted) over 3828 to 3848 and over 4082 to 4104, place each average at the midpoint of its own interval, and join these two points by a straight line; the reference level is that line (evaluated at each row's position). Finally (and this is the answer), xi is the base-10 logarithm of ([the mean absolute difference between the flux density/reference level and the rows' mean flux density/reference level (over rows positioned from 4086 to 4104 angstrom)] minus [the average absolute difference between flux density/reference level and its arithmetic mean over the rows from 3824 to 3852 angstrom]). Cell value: -1.62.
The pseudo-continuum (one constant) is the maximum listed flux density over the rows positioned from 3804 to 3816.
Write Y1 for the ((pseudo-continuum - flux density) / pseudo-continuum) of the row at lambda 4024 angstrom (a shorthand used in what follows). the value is 0.08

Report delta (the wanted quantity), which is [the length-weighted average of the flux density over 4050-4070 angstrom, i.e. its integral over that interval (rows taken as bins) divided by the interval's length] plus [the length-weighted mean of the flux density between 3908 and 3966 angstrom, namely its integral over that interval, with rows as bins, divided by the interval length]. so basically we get 92.9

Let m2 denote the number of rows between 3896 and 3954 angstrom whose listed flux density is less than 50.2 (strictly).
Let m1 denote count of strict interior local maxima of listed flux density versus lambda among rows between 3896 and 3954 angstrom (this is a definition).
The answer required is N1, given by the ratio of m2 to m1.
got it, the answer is 3.0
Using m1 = 6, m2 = 18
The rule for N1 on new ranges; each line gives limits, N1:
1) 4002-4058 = 3.2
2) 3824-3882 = 0.4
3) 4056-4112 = 2.0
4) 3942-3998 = 2.8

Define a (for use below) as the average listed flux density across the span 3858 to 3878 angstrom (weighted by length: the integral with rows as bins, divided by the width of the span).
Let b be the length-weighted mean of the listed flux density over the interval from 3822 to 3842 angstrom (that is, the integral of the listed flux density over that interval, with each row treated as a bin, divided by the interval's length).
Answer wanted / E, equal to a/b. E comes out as 1.01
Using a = 51.8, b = 51.2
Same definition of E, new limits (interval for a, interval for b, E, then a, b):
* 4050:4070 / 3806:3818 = 0.91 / 44.7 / 49.1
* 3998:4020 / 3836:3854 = 0.87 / 44.6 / 51.2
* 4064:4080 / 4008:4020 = 1.05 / 47.0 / 44.9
